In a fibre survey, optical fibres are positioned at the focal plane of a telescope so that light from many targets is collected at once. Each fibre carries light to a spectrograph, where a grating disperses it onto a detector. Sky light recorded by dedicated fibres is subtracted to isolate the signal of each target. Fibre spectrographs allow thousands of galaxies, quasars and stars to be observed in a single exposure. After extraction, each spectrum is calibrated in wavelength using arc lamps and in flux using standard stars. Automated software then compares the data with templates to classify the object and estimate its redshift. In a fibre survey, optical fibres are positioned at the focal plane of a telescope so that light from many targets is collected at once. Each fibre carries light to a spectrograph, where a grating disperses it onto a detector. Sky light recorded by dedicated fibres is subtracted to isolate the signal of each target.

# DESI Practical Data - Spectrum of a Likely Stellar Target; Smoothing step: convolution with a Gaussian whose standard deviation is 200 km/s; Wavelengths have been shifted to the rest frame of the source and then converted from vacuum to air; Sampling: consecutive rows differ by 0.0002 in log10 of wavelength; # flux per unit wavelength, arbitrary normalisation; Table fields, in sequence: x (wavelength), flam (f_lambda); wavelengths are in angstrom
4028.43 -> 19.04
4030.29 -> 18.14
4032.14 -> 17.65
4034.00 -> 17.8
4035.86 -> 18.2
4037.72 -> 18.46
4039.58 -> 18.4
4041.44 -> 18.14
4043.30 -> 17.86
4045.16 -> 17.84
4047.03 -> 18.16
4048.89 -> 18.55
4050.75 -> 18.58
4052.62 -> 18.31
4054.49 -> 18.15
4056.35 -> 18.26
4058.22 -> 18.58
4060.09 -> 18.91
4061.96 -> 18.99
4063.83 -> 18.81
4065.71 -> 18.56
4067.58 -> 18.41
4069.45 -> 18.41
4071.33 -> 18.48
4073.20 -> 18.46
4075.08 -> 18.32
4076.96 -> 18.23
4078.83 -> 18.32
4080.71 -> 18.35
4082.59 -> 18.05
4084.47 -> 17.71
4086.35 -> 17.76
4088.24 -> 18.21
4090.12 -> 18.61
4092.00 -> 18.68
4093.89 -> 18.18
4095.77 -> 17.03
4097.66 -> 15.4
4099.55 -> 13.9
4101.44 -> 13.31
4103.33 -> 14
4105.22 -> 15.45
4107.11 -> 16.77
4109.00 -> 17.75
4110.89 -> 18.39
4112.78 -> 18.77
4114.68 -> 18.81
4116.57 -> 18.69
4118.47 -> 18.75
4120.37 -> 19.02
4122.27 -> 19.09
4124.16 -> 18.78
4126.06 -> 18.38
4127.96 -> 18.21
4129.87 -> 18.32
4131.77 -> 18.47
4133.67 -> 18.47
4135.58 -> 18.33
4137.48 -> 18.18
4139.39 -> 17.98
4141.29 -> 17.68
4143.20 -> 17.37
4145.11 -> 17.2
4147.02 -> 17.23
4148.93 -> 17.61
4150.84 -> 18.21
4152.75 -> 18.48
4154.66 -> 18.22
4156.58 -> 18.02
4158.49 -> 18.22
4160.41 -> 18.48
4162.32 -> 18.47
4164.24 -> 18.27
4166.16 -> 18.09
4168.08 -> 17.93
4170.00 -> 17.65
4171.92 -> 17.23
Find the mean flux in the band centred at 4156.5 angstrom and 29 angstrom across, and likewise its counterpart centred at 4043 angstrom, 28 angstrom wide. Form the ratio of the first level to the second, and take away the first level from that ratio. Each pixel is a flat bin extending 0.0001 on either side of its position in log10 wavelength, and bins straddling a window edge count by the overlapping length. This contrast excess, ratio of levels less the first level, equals -17.0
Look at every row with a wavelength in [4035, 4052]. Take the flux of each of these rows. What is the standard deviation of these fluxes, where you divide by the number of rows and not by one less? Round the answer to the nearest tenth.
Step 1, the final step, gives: 0.3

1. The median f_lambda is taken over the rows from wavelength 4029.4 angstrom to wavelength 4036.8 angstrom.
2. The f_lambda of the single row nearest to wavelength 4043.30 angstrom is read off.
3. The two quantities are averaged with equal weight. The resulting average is 17.9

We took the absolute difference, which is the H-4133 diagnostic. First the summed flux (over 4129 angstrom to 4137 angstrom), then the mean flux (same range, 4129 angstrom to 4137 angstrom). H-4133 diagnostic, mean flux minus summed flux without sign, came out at 55.2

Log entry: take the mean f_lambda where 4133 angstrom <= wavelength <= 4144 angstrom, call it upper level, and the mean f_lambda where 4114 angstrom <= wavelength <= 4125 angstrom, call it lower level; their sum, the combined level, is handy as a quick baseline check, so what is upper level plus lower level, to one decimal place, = 36.9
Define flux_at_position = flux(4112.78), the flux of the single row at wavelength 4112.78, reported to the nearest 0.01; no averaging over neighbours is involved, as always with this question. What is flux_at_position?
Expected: 18.77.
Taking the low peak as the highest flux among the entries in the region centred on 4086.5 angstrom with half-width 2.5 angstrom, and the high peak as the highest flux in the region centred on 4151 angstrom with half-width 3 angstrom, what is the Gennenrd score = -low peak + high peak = 0.3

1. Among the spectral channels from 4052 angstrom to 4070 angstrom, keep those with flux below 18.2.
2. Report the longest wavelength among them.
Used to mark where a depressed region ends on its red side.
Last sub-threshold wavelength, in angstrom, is 4054.49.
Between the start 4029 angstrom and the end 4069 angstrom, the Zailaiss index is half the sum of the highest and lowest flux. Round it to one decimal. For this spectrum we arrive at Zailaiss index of 18.3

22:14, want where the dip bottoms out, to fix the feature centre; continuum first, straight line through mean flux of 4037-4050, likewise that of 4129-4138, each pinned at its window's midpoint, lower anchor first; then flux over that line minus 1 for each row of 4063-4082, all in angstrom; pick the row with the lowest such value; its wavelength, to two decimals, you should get 4076.96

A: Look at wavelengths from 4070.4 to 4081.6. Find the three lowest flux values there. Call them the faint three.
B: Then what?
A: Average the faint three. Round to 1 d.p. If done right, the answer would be 18.3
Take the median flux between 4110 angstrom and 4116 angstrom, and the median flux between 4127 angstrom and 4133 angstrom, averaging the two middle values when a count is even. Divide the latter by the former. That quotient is 0.98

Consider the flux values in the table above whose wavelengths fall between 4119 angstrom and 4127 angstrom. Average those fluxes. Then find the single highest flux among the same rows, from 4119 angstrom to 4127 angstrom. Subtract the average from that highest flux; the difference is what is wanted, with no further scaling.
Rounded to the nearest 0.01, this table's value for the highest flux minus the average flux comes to 0.27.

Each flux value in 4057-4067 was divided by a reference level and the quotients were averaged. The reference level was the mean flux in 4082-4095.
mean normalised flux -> 1.03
